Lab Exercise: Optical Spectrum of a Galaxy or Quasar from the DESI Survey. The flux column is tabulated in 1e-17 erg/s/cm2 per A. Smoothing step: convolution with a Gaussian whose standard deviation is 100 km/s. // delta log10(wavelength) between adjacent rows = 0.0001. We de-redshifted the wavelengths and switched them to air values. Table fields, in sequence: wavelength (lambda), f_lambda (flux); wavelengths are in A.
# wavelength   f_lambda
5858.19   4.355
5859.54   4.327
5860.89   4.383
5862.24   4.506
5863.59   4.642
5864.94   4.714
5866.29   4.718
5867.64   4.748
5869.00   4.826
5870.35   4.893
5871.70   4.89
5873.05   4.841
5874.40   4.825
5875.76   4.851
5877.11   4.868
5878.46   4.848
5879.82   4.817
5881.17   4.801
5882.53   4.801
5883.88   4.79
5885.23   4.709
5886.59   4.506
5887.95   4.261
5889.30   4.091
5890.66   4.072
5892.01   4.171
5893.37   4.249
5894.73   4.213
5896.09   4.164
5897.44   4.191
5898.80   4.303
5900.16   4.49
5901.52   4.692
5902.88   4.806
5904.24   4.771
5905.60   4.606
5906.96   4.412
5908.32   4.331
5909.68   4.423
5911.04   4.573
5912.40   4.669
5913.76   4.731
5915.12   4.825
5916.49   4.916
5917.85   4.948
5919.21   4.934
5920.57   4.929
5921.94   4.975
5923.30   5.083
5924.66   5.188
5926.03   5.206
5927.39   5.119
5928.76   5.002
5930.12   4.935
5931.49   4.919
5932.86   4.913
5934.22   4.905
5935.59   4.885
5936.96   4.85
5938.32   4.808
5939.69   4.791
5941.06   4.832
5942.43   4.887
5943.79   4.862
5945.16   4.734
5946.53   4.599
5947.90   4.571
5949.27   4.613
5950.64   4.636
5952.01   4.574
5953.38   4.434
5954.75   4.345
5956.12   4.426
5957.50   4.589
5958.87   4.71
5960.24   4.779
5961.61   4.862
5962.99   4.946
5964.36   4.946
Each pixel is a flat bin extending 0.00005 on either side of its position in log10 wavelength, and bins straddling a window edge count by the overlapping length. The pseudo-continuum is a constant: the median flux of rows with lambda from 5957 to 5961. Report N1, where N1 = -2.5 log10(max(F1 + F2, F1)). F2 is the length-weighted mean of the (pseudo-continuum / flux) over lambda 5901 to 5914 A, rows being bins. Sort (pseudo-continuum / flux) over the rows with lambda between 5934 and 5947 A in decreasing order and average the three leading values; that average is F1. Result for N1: -0.77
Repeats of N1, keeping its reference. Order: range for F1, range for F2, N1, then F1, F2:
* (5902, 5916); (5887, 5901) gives -0.85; 1.07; 1.11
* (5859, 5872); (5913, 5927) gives -0.76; 1.07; 0.95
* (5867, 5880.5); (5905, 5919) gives -0.75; 0.98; 1.01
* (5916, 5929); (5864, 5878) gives -0.72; 0.96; 0.98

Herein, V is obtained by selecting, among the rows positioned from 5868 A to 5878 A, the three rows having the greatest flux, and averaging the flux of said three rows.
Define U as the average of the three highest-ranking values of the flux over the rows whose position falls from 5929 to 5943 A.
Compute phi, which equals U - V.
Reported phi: 0.04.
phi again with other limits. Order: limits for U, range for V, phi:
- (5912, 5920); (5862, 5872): 0.06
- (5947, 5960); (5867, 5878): -0.23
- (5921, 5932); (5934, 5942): 0.29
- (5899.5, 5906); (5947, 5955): 0.15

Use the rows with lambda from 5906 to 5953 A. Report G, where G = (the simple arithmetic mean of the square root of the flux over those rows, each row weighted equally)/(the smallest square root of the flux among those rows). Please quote 1.05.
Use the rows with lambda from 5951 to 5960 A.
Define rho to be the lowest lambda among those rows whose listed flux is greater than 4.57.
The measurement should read 5952.01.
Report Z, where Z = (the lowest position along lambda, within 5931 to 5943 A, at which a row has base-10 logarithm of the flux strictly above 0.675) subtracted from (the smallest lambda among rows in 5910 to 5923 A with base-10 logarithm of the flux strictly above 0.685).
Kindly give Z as -15.0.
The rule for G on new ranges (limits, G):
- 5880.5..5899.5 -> 1.04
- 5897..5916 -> 1.04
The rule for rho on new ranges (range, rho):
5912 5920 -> 5912.40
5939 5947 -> 5939.69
